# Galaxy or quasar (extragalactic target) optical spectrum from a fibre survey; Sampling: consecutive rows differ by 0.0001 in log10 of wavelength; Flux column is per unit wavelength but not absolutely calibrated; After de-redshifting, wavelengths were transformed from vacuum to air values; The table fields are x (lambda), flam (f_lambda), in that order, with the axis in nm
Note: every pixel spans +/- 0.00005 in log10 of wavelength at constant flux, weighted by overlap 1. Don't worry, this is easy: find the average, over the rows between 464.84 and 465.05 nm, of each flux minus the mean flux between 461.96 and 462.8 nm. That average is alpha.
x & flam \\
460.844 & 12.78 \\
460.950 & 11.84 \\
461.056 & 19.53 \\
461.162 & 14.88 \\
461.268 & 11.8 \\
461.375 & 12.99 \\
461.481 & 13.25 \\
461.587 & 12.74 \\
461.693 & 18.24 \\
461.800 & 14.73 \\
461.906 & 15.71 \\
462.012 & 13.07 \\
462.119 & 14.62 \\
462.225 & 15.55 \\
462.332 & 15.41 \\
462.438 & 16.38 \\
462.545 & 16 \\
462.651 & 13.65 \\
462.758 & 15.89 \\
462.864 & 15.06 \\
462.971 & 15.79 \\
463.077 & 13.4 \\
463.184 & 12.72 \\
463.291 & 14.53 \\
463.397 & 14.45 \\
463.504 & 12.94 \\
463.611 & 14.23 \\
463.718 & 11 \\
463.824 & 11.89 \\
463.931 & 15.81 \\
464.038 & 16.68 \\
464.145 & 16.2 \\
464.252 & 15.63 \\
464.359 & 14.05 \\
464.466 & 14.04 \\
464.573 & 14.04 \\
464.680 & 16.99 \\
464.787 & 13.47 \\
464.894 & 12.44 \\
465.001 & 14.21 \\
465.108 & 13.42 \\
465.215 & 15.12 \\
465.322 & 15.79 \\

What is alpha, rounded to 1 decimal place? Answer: -1.7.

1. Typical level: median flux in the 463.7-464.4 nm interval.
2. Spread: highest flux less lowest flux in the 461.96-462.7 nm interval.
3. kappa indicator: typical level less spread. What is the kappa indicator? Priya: 12.3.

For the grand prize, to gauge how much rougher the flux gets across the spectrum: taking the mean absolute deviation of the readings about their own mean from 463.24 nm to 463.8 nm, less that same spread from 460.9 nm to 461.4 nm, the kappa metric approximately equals -1.2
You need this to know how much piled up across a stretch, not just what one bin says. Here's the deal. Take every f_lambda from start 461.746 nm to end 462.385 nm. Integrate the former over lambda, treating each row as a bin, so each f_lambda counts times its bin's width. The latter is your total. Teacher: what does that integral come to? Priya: 9.48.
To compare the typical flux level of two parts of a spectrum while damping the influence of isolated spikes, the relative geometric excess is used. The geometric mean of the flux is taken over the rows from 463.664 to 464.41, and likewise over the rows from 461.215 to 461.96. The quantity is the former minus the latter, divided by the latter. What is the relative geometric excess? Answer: 0.017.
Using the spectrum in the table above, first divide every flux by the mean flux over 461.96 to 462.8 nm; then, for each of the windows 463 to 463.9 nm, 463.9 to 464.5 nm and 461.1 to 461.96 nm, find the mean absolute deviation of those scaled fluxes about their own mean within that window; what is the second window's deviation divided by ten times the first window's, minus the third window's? -0.02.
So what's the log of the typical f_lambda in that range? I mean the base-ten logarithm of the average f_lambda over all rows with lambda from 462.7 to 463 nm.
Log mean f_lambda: 1.19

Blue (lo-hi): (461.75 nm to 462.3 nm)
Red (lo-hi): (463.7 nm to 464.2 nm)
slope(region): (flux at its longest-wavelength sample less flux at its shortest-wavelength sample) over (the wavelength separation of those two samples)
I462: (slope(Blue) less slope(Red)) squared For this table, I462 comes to 105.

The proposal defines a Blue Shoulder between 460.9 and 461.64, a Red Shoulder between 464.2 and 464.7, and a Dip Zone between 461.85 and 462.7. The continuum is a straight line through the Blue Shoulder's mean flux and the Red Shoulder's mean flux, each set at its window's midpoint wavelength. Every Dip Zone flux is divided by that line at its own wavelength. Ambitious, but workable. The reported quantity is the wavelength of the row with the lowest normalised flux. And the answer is 462.012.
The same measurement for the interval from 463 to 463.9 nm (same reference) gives 463.718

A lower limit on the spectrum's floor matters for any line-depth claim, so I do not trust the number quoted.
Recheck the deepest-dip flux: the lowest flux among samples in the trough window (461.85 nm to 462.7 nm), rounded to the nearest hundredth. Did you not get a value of 13.07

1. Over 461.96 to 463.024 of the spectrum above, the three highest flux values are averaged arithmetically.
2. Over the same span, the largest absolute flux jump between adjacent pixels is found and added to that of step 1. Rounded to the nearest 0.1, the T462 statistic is 18.4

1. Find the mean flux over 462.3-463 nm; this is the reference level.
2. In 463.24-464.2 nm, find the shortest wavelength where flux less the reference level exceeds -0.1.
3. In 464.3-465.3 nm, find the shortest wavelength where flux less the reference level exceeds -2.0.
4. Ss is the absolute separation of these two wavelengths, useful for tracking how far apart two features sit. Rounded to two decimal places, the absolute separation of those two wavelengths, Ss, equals 0.43 nm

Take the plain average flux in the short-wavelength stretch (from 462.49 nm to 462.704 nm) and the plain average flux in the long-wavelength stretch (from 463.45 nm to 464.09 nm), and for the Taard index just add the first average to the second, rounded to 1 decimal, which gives 28.6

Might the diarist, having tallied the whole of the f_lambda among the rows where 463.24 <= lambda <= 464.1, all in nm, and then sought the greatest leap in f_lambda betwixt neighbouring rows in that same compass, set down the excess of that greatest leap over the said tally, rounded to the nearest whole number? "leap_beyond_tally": -108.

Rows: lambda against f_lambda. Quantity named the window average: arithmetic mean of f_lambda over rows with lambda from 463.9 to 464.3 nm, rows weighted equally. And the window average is 16.1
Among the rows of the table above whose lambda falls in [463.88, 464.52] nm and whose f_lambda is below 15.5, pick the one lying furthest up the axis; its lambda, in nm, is 464.466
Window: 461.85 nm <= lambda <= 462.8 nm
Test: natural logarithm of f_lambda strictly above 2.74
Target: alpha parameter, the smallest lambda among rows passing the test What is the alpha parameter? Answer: 461.906 nm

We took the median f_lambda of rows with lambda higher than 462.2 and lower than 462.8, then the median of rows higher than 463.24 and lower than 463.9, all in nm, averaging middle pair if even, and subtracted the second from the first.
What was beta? 2.1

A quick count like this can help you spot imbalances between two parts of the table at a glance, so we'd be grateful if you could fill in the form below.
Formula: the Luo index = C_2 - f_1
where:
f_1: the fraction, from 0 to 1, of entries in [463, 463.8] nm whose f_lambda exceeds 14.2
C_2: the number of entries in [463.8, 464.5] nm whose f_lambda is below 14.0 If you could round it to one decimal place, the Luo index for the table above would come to 0.6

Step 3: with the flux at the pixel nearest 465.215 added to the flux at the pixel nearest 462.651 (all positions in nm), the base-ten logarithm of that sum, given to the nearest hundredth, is 1.46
